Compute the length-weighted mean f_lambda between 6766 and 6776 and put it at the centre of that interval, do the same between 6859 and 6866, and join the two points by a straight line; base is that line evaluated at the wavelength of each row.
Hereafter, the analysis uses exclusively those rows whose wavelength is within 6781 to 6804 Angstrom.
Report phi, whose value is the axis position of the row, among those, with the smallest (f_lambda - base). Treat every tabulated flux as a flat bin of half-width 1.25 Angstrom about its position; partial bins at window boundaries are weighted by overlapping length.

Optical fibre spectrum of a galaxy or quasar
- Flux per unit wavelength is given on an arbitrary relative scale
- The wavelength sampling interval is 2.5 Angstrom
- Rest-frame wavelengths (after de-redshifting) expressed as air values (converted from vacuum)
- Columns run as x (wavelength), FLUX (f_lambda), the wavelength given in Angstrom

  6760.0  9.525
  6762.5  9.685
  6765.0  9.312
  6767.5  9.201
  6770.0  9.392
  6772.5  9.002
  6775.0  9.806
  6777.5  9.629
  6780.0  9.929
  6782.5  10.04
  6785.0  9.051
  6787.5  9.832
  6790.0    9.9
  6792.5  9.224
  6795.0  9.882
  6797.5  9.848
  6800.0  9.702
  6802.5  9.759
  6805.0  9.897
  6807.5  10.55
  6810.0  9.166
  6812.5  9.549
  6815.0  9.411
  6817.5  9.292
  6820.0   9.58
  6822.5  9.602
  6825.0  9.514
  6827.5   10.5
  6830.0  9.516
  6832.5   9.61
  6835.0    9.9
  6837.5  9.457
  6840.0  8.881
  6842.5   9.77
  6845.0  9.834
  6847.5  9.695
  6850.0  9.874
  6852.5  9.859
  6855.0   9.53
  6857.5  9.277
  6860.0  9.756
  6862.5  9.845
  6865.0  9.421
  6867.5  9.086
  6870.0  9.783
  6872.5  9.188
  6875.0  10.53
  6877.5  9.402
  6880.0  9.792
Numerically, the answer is 6785.0 Angstrom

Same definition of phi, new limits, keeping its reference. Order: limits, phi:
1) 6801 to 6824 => 6810.0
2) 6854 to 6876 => 6867.5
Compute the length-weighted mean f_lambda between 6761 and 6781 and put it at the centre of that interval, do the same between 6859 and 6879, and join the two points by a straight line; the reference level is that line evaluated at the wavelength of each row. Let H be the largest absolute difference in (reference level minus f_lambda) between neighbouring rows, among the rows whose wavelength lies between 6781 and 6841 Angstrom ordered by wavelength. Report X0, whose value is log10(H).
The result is 0.14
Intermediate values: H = 1.39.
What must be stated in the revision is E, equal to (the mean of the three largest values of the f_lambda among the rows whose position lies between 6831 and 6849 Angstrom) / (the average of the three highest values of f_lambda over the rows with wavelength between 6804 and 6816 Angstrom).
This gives 0.98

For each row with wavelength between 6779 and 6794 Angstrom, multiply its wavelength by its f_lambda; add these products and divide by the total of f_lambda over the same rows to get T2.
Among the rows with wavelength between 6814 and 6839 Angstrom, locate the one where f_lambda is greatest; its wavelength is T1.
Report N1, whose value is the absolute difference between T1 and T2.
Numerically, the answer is 41.3 Angstrom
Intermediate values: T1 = 6827.5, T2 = 6786.2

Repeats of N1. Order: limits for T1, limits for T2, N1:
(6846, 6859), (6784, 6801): 57.4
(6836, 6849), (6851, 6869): 14.9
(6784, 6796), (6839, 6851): 55.1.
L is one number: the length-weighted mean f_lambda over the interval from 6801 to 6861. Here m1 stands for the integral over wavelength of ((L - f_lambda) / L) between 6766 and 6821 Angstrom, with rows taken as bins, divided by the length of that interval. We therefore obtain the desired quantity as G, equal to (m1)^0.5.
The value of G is 0.0630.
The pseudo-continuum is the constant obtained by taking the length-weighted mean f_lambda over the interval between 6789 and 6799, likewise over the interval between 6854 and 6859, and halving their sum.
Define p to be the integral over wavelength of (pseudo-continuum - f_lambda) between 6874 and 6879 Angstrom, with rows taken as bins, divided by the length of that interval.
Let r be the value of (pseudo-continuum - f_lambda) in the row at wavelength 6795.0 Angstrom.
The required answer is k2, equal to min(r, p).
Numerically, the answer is -0.37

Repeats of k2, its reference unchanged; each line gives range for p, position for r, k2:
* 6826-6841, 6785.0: -0.09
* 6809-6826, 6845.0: -0.27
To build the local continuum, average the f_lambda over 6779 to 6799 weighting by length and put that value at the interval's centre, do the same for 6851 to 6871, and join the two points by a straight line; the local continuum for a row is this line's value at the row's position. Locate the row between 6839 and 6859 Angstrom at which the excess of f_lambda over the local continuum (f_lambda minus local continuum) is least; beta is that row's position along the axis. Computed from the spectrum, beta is 6840.0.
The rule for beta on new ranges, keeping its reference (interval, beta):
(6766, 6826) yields 6772.5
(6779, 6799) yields 6785.0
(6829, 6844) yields 6840.0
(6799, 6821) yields 6810.0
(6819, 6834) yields 6825.0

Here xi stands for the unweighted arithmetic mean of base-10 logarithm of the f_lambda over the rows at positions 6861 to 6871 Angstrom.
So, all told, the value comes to 0.979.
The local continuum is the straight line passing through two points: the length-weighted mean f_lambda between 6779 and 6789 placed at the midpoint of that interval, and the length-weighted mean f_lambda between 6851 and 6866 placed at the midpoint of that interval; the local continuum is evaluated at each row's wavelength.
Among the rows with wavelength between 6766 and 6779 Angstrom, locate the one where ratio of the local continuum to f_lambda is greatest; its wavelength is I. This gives 6772.5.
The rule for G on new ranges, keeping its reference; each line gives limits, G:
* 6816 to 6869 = 0.0704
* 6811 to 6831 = 0.0652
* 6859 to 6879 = 0.0561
